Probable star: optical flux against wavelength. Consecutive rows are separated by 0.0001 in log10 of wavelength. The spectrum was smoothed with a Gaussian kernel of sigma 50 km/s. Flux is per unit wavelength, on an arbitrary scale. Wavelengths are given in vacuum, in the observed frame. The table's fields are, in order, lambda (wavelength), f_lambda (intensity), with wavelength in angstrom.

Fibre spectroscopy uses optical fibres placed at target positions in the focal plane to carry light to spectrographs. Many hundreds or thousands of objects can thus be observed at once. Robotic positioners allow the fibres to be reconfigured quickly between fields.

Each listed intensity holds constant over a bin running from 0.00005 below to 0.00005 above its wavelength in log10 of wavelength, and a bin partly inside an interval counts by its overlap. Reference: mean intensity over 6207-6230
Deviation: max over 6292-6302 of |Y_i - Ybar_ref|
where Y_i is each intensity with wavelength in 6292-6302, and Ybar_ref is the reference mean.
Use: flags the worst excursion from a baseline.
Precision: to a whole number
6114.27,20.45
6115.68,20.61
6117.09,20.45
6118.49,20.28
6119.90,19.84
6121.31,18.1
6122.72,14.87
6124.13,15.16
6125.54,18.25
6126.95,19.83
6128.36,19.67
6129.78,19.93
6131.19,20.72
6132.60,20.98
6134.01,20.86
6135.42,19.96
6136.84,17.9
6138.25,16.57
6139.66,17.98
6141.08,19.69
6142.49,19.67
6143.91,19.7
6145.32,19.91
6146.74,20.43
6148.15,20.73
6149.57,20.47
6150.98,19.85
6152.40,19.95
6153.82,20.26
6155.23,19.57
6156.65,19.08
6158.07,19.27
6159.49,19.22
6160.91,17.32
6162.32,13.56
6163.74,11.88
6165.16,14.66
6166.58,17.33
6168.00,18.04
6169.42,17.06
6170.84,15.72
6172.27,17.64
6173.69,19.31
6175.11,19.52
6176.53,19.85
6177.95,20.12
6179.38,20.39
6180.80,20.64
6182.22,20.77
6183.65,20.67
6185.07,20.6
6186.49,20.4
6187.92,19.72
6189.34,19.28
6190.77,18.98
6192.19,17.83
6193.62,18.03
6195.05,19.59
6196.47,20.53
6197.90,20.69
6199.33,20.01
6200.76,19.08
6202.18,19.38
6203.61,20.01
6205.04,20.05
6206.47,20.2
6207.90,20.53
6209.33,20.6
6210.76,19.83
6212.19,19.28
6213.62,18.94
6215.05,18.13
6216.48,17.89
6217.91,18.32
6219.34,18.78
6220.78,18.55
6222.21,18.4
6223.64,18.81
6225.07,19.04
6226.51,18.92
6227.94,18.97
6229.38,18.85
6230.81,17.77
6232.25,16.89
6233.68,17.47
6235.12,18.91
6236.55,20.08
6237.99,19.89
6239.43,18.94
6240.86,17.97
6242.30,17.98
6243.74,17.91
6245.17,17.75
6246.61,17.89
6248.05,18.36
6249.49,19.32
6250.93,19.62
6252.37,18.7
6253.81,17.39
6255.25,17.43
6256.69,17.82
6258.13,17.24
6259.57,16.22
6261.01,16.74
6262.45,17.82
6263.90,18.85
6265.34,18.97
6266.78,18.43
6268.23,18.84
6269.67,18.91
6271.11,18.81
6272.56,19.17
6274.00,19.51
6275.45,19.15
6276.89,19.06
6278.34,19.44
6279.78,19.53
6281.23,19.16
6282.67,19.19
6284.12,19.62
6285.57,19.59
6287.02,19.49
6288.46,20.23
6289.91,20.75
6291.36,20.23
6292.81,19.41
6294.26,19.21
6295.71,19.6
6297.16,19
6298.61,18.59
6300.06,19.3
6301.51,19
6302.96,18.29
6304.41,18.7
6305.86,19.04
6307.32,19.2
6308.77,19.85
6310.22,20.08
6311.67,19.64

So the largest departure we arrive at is 1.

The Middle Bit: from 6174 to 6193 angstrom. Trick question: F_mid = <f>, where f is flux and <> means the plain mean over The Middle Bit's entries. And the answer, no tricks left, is 19.9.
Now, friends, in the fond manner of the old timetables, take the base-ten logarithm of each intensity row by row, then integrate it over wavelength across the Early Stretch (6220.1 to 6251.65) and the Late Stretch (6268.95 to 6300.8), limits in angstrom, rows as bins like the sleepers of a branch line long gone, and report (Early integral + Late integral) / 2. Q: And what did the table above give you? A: 40.5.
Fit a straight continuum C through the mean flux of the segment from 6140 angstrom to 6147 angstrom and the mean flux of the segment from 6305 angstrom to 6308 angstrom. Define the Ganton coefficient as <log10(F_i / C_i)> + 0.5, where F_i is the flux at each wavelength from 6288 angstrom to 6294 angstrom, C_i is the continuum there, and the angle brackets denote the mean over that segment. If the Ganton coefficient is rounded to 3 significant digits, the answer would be 0.521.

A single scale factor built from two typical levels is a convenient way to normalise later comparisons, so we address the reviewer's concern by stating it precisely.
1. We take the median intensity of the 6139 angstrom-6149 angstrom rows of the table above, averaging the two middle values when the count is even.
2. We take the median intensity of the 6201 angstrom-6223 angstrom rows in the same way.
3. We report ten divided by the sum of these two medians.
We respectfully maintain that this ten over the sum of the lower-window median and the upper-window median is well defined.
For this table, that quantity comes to 0.257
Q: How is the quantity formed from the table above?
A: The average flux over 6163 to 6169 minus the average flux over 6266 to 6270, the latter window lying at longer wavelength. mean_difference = -3.2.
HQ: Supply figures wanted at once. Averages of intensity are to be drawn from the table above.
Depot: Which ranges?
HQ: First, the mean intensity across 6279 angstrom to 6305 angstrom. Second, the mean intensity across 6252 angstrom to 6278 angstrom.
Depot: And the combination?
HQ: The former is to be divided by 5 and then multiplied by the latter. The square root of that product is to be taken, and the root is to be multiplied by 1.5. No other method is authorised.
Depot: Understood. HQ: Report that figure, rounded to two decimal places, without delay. 12.63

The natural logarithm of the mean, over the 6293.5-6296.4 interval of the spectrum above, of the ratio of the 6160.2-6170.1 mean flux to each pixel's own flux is -0.212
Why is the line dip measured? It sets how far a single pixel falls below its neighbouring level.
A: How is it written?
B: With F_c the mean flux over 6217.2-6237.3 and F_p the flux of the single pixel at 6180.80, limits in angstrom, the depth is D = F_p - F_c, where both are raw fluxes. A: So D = 2.1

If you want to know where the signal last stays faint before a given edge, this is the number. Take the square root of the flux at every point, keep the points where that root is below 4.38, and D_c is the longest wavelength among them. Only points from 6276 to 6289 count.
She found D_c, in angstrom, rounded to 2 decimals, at 6281.23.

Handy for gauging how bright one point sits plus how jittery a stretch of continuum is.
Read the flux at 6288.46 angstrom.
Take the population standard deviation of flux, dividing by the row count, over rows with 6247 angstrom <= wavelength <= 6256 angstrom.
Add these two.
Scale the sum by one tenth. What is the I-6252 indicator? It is 2.108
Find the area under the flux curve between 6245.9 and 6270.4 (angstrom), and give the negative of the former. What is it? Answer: -445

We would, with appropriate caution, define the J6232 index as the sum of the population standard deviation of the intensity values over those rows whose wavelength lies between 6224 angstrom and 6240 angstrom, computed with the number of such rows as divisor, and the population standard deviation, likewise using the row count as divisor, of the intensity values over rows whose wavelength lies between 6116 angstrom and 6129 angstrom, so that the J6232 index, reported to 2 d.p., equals 2.93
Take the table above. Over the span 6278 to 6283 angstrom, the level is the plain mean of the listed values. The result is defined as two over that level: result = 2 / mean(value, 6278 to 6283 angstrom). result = 0.103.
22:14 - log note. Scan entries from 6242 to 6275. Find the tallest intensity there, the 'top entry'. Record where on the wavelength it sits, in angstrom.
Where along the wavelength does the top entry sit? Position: 6250.93 angstrom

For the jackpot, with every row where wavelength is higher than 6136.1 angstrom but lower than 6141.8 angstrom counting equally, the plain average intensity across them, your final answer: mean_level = 18.0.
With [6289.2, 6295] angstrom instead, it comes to 19.9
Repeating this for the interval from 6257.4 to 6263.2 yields 17.0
